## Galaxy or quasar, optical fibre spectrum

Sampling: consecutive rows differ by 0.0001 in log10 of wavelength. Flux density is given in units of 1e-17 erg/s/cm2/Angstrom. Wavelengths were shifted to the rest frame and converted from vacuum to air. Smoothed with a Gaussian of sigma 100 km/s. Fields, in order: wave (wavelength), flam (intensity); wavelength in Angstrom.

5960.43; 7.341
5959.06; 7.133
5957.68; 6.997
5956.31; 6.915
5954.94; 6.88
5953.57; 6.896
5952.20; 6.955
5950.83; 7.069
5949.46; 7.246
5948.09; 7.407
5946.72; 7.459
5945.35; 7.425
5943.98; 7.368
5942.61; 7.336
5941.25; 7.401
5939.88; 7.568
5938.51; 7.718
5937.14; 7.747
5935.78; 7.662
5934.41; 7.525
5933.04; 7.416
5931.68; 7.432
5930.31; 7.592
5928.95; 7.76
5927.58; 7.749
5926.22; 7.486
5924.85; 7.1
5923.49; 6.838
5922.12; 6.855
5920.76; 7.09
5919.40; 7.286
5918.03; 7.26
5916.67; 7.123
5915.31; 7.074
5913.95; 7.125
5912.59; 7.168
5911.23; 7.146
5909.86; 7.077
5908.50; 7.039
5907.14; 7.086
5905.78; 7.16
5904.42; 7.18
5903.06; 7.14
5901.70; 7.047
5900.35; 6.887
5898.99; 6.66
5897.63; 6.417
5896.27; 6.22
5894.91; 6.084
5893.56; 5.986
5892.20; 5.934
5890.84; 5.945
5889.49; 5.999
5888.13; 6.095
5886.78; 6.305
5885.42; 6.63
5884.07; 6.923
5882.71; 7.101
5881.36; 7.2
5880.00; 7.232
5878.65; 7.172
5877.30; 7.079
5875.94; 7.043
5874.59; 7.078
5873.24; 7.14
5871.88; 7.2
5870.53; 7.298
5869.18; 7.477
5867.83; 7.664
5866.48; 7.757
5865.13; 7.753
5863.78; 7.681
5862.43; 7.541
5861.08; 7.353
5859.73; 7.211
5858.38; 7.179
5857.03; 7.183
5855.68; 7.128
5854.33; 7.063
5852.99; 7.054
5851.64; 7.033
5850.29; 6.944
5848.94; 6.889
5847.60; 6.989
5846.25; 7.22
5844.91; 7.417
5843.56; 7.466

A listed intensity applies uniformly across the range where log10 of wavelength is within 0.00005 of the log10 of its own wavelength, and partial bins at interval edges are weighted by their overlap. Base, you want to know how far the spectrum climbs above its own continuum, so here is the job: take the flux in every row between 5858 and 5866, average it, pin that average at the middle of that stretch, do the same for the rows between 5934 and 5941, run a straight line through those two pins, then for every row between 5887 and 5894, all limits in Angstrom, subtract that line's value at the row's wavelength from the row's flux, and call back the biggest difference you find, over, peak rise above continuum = -1.4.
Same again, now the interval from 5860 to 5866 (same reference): 0.3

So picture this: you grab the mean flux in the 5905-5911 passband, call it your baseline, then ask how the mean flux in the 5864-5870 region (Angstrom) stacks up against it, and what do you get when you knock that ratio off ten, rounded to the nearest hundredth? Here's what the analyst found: 8.92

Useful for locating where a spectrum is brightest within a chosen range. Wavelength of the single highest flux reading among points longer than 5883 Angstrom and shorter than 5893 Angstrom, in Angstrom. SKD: 5884.07 Angstrom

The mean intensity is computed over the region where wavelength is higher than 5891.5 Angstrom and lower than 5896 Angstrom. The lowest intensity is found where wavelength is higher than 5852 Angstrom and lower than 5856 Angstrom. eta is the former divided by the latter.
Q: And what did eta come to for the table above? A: 0.85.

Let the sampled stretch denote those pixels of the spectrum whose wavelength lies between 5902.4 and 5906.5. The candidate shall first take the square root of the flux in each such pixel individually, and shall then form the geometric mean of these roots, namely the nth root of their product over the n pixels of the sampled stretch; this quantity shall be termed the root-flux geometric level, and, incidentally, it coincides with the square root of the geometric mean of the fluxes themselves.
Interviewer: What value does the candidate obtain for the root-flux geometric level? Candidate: 2.68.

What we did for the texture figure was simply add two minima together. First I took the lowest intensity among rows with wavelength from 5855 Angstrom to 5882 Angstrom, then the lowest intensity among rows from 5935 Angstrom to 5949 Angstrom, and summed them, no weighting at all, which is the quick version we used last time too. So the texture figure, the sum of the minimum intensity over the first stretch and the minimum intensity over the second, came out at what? 14.4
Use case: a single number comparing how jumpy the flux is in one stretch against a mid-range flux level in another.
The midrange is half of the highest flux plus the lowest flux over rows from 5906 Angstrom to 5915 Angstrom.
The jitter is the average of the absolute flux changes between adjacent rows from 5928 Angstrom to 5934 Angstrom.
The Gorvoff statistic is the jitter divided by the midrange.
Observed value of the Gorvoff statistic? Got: 0.016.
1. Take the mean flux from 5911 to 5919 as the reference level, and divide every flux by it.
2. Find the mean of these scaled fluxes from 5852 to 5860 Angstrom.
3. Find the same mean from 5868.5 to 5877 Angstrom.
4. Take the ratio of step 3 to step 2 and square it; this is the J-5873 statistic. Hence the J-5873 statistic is 1.02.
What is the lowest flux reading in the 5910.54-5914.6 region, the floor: 7.125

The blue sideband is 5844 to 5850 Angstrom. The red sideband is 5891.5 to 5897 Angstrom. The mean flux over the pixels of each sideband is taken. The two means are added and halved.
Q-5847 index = 6.6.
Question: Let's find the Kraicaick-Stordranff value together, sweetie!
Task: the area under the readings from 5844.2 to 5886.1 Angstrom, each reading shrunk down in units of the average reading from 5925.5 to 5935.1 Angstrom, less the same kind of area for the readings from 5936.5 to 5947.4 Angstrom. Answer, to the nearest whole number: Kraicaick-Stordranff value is 29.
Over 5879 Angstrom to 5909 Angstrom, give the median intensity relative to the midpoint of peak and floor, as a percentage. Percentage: 103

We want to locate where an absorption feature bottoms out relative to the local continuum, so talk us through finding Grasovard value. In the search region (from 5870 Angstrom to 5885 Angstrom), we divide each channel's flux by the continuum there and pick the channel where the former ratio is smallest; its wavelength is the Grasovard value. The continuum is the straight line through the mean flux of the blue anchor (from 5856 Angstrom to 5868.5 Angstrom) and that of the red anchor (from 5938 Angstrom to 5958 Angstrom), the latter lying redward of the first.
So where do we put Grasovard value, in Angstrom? 5884.07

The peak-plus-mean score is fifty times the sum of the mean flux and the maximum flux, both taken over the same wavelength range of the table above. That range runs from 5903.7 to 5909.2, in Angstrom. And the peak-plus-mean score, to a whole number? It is 715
